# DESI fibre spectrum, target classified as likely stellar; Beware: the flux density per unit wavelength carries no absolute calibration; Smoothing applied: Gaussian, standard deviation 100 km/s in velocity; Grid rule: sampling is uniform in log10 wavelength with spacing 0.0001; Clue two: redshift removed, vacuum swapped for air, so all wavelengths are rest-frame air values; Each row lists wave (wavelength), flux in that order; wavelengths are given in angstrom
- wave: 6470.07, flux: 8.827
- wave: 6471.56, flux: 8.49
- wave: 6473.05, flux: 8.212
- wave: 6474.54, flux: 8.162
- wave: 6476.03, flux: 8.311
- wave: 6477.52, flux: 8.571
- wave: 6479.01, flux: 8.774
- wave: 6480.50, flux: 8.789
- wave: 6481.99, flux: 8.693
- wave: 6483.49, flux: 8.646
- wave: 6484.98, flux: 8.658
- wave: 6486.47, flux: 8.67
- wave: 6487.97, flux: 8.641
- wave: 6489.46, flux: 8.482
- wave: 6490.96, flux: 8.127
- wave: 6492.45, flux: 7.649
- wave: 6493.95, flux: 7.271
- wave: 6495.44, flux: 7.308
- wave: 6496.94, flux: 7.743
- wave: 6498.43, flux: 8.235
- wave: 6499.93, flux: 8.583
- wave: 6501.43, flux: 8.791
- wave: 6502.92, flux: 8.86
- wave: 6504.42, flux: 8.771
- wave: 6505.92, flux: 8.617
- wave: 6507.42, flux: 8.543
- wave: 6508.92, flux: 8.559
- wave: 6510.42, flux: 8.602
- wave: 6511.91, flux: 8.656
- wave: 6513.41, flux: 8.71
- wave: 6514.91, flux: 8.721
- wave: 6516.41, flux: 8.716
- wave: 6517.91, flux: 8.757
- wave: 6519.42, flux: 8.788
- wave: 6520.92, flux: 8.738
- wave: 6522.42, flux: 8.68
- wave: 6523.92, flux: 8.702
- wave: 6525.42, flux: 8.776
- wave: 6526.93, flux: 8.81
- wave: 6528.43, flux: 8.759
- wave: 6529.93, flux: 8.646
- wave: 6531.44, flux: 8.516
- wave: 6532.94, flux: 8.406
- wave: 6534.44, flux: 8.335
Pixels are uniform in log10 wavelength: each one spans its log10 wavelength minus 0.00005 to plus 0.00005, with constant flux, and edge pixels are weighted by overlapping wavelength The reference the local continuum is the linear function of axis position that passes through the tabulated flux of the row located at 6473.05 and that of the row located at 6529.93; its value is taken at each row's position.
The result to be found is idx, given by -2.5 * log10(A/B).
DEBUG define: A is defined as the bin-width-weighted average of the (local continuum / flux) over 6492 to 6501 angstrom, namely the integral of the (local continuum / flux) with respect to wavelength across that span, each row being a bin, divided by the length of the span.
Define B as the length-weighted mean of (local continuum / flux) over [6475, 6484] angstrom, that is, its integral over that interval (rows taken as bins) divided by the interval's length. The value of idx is -0.12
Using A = 1.07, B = 0.96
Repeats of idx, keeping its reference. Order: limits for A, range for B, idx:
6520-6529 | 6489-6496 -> 0.10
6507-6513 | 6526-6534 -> 0.02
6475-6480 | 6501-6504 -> -0.01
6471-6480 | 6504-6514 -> 0.01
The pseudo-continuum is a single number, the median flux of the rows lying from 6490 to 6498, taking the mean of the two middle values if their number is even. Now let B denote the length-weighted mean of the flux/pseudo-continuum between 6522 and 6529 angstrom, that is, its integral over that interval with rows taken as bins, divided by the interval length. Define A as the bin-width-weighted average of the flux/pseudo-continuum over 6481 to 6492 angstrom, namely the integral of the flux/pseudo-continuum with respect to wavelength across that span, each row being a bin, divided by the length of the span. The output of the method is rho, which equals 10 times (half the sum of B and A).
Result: 11.3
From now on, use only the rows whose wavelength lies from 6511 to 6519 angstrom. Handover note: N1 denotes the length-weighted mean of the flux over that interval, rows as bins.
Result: 8.71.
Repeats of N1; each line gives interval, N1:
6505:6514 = 8.62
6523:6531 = 8.73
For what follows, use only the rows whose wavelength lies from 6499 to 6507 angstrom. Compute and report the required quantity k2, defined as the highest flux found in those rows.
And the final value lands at 8.86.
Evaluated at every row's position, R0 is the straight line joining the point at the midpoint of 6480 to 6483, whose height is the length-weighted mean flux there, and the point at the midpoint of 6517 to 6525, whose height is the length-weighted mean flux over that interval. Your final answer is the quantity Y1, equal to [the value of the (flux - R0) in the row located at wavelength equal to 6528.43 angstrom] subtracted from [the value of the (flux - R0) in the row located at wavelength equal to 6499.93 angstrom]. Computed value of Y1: -0.2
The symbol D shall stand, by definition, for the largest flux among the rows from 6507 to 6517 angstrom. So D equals 8.721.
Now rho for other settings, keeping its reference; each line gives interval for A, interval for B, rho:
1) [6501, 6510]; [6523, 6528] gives 11.4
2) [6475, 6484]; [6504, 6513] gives 11.3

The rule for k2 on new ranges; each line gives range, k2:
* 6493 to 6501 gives 8.583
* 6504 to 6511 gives 8.771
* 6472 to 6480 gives 8.774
